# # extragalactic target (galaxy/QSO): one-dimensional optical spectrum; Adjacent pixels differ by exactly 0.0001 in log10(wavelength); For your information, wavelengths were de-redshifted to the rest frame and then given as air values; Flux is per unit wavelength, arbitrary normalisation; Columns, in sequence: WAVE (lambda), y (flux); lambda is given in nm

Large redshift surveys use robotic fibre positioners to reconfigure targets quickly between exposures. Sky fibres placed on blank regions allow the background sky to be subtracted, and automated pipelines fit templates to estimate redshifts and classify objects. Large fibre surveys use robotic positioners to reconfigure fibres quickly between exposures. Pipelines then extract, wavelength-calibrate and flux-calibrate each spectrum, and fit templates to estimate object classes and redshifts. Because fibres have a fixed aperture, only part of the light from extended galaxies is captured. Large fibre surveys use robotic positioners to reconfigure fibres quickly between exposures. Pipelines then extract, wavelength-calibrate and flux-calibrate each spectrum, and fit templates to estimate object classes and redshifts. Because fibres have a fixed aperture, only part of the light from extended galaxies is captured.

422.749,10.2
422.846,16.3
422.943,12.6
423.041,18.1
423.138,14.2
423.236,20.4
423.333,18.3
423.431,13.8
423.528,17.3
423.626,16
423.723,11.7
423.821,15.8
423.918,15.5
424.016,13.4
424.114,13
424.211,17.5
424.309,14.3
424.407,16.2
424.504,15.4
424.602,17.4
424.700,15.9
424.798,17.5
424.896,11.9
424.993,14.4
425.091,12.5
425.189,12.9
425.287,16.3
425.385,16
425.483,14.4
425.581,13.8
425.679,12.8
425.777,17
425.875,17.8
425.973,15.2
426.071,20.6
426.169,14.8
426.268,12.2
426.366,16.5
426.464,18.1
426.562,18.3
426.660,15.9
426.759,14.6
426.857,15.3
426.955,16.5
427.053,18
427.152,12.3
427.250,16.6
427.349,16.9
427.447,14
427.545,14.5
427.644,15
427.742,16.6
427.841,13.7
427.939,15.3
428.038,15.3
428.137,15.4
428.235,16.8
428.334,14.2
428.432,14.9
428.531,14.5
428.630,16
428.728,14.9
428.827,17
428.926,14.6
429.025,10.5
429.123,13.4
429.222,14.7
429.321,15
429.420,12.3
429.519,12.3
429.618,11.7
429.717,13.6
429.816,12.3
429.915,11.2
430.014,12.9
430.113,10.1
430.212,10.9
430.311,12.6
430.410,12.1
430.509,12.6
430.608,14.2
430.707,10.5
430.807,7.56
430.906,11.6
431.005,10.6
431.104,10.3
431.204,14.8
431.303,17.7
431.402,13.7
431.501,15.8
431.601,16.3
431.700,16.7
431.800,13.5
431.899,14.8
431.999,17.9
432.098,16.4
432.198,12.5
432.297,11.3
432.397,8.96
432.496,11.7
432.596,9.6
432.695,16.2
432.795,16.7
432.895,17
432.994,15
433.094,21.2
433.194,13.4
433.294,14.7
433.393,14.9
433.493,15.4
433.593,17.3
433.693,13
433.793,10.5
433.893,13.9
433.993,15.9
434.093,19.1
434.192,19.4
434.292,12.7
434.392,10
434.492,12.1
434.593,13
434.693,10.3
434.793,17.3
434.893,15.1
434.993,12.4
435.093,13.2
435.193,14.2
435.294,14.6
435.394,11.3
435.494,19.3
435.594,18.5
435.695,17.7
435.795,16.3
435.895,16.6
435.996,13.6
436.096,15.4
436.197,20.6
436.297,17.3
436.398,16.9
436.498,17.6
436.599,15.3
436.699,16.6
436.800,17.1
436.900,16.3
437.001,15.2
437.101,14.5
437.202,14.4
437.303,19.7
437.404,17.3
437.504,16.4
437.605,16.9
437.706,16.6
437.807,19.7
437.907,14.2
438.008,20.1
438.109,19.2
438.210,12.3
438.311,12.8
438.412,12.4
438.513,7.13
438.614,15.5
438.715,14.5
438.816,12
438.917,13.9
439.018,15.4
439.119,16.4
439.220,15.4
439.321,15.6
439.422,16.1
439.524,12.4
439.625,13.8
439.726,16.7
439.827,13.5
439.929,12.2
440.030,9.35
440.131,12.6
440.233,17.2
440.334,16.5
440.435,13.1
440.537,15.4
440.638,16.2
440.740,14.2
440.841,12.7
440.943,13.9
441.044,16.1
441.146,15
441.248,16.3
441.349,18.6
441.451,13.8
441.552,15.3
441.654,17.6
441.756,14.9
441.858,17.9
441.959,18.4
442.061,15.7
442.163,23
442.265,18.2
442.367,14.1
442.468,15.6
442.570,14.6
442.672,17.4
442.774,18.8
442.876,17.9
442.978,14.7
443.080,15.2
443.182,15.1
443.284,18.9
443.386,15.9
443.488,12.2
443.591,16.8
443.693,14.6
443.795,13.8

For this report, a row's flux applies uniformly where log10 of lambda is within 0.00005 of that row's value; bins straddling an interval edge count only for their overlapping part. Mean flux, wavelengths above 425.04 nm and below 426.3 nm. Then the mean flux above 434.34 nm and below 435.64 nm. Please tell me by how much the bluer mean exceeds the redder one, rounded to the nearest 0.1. 1.2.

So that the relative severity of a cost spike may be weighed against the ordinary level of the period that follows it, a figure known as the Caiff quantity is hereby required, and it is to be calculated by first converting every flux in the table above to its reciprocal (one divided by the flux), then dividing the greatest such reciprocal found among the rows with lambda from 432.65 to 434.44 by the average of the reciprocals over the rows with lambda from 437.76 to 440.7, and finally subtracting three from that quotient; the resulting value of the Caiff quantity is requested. -1.61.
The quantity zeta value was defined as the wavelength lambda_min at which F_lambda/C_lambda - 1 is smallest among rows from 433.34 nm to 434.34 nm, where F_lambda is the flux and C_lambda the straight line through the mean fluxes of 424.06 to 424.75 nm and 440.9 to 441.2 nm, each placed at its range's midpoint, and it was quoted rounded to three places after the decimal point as 433.793 nm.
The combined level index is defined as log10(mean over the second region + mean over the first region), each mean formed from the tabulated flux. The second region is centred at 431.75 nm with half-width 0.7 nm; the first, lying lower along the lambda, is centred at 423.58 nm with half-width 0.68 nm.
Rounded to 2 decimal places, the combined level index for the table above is 1.48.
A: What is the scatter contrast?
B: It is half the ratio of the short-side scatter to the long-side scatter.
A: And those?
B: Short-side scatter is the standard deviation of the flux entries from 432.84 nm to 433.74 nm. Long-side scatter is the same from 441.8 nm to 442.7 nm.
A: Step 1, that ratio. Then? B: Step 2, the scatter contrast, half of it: 0.46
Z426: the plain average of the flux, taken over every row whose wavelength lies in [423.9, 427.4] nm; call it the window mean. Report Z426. 15.5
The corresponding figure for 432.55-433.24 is 15.6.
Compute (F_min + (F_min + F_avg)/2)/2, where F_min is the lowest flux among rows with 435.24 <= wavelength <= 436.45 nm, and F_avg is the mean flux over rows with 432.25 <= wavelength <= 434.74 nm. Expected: 12.0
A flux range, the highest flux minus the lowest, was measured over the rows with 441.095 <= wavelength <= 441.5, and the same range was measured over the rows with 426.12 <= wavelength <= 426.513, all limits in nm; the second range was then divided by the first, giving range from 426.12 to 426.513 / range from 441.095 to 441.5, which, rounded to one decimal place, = 1.2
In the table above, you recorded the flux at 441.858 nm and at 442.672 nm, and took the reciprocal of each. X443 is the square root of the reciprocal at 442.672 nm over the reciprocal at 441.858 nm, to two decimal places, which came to 1.01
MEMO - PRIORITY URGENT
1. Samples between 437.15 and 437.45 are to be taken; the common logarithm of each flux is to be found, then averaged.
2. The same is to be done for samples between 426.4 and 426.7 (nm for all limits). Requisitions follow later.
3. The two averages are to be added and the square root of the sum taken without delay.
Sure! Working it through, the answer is 1.57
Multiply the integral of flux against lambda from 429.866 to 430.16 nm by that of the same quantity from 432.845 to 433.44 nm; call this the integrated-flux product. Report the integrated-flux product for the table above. 32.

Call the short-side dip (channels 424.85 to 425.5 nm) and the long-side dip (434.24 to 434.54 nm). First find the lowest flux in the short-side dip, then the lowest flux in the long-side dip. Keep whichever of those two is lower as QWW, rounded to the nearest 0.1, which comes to 10.0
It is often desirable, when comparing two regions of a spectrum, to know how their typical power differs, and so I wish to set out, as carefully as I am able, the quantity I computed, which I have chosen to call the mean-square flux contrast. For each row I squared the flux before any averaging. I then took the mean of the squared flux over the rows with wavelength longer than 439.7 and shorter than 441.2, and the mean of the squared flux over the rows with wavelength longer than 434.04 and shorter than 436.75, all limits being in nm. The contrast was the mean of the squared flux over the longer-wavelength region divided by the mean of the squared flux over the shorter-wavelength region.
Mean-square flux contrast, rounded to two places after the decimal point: 0.85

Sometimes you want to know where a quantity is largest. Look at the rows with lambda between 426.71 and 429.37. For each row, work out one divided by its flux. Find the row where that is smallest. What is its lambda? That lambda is 427.053 nm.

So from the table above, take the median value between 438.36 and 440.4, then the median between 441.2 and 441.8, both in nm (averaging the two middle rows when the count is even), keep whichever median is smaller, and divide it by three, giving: 4.73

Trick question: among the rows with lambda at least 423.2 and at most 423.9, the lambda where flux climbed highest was 423.236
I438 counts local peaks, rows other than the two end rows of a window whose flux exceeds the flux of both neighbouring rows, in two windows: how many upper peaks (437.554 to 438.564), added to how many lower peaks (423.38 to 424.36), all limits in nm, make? 6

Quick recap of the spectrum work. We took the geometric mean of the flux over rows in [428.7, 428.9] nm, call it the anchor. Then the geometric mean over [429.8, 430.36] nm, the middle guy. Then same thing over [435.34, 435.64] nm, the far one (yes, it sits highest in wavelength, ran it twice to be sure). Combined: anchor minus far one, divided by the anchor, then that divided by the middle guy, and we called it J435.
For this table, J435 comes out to 0.000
